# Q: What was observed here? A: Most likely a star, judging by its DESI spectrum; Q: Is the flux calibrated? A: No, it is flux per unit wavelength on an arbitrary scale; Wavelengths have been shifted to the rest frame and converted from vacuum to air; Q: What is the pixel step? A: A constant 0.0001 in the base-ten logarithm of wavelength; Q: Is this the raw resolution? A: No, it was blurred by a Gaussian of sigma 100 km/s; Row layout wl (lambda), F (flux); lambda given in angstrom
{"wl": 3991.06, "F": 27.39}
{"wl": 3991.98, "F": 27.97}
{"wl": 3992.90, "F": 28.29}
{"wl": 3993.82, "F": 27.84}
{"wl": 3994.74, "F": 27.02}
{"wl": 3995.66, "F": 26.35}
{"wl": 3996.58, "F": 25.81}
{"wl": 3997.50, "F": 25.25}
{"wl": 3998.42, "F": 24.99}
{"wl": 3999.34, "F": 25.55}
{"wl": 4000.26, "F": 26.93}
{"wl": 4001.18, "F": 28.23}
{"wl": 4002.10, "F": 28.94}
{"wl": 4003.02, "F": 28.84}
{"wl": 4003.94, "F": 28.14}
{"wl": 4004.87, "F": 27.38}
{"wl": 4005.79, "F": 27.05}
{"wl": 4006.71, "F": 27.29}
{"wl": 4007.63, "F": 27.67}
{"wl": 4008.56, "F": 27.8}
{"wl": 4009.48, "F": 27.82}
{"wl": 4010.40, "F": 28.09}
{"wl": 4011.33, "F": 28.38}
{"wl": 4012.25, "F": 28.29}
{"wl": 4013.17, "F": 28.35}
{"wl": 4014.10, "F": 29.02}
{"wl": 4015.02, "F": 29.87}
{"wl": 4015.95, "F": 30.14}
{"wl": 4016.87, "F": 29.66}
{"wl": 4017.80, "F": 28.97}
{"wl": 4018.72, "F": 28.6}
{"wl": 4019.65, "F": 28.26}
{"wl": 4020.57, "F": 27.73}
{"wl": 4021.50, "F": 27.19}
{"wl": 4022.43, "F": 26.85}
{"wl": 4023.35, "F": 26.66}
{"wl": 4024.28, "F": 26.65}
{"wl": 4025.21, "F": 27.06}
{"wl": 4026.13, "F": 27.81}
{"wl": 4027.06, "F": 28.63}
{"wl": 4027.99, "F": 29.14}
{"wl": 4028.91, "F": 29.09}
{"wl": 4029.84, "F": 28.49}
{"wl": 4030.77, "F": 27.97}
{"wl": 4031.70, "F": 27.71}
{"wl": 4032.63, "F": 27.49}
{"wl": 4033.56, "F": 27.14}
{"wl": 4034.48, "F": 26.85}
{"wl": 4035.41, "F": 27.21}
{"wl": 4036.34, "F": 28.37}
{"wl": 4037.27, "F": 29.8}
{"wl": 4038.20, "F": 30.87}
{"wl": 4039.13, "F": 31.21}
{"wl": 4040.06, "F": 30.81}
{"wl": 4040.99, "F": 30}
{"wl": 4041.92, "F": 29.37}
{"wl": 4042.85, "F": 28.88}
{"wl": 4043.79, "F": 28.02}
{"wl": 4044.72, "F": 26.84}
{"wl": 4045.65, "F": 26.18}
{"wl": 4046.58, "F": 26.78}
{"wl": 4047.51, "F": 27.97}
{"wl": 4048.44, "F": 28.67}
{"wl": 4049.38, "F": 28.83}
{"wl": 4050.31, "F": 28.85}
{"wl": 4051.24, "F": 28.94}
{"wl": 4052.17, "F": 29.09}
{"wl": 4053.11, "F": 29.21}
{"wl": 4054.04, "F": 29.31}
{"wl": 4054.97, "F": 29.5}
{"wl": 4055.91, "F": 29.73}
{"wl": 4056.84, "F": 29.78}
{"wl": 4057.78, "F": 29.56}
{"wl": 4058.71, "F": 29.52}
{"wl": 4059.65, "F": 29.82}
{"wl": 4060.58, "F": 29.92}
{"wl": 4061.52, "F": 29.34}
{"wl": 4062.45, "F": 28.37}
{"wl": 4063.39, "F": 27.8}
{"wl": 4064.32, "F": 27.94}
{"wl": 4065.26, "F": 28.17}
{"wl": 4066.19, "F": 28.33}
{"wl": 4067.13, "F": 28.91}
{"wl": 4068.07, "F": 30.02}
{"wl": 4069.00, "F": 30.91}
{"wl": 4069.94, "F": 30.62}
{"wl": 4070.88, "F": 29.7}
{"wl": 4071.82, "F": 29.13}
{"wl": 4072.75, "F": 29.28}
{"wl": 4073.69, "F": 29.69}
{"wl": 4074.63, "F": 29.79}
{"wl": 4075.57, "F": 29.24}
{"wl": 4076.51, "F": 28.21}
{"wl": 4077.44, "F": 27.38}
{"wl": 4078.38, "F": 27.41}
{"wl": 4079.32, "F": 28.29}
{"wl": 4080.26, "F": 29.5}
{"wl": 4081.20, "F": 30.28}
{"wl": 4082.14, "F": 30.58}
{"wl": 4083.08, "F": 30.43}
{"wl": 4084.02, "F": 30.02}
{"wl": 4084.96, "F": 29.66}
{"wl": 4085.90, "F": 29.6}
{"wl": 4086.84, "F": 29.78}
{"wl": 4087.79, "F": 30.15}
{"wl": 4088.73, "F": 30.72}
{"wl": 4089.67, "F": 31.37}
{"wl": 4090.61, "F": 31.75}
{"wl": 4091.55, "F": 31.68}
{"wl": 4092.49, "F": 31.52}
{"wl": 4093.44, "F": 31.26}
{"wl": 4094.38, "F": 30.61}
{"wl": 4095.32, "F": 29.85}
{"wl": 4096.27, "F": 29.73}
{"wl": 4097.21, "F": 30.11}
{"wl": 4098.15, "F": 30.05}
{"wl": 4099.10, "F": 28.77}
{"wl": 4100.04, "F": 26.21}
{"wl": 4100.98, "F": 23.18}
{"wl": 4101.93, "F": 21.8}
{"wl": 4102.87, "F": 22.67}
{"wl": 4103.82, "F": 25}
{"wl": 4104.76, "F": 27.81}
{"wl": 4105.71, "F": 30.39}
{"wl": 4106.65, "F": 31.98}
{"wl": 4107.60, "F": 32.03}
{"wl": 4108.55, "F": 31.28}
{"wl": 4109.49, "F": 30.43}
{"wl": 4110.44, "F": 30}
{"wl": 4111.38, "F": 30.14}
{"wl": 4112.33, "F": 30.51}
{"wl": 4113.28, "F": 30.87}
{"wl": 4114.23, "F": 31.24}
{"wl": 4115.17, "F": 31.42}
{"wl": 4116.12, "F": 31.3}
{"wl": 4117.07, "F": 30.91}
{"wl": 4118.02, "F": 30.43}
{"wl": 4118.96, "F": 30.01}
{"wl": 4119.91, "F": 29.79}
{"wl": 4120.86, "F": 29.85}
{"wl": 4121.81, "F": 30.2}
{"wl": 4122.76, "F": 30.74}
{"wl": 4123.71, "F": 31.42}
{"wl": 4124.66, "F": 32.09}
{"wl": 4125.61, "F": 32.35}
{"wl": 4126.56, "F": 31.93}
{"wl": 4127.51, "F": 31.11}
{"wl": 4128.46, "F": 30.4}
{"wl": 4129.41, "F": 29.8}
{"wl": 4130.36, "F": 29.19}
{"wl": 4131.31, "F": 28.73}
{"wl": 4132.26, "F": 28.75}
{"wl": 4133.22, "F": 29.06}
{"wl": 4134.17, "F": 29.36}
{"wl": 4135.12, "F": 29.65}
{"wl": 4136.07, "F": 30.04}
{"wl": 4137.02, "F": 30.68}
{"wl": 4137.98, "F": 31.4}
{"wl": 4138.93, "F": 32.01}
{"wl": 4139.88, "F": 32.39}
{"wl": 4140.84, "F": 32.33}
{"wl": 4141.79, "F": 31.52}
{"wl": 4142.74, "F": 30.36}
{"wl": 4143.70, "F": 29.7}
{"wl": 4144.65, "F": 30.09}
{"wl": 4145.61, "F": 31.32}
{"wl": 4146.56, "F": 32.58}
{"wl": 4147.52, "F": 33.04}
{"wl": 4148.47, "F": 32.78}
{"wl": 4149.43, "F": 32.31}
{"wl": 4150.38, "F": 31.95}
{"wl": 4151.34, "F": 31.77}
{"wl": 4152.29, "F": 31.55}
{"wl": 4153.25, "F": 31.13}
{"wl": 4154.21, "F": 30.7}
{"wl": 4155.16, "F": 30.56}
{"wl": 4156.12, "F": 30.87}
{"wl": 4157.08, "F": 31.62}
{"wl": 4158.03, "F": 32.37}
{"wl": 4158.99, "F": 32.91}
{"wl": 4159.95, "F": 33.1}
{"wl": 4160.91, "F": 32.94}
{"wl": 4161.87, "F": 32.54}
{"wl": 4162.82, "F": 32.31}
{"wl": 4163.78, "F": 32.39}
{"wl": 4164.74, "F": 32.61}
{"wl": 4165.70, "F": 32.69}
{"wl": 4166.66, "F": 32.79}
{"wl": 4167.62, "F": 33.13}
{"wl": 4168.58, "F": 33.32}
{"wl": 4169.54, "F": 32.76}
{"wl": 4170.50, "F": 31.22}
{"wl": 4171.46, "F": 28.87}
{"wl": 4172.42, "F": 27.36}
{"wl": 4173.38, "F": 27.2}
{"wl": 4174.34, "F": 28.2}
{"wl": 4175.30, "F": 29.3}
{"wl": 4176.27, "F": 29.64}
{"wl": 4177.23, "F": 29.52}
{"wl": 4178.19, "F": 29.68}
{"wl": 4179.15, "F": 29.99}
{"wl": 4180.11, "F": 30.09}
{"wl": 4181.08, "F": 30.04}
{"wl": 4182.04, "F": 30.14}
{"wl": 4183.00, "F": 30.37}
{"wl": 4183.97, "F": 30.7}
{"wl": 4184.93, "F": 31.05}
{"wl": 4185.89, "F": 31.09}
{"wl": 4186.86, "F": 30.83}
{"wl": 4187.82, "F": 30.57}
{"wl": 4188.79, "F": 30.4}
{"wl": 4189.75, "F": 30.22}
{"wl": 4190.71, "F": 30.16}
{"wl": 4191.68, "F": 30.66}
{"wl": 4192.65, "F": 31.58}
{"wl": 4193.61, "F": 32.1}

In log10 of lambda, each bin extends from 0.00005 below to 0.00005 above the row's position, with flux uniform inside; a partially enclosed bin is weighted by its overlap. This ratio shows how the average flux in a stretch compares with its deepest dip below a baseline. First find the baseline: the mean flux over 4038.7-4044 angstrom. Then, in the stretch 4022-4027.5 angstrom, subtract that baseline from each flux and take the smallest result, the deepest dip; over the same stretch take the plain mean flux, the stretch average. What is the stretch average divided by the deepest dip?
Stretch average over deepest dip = -9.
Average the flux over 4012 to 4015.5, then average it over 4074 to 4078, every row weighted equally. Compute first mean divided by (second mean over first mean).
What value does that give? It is 29.1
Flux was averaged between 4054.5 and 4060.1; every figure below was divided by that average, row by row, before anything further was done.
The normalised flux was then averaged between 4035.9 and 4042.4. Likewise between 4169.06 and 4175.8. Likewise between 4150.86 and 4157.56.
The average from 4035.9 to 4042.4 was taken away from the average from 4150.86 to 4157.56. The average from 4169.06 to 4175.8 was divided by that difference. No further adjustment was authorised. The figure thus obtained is 26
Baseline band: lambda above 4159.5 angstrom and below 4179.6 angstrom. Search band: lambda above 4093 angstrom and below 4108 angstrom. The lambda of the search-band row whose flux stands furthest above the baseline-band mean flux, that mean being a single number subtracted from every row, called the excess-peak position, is 4107.60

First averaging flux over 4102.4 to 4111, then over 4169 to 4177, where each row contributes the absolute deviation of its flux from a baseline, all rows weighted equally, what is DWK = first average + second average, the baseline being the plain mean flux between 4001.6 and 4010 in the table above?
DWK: 4.7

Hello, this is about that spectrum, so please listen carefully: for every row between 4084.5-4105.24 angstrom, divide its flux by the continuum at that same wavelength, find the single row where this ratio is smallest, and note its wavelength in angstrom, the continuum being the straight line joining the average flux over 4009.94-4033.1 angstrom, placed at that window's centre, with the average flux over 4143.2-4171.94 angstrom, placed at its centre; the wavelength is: 4101.93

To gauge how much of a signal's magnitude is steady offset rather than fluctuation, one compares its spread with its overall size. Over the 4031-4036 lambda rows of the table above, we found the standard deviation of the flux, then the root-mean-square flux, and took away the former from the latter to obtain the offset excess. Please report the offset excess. 27.0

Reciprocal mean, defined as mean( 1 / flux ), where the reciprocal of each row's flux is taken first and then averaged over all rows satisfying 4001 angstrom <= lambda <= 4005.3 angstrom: 0.0353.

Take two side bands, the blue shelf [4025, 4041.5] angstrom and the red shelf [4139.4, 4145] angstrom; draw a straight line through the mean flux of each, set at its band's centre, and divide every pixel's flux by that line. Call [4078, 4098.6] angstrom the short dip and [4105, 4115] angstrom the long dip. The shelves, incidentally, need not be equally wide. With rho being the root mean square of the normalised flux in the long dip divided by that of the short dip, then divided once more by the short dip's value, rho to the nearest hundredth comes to 1.00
